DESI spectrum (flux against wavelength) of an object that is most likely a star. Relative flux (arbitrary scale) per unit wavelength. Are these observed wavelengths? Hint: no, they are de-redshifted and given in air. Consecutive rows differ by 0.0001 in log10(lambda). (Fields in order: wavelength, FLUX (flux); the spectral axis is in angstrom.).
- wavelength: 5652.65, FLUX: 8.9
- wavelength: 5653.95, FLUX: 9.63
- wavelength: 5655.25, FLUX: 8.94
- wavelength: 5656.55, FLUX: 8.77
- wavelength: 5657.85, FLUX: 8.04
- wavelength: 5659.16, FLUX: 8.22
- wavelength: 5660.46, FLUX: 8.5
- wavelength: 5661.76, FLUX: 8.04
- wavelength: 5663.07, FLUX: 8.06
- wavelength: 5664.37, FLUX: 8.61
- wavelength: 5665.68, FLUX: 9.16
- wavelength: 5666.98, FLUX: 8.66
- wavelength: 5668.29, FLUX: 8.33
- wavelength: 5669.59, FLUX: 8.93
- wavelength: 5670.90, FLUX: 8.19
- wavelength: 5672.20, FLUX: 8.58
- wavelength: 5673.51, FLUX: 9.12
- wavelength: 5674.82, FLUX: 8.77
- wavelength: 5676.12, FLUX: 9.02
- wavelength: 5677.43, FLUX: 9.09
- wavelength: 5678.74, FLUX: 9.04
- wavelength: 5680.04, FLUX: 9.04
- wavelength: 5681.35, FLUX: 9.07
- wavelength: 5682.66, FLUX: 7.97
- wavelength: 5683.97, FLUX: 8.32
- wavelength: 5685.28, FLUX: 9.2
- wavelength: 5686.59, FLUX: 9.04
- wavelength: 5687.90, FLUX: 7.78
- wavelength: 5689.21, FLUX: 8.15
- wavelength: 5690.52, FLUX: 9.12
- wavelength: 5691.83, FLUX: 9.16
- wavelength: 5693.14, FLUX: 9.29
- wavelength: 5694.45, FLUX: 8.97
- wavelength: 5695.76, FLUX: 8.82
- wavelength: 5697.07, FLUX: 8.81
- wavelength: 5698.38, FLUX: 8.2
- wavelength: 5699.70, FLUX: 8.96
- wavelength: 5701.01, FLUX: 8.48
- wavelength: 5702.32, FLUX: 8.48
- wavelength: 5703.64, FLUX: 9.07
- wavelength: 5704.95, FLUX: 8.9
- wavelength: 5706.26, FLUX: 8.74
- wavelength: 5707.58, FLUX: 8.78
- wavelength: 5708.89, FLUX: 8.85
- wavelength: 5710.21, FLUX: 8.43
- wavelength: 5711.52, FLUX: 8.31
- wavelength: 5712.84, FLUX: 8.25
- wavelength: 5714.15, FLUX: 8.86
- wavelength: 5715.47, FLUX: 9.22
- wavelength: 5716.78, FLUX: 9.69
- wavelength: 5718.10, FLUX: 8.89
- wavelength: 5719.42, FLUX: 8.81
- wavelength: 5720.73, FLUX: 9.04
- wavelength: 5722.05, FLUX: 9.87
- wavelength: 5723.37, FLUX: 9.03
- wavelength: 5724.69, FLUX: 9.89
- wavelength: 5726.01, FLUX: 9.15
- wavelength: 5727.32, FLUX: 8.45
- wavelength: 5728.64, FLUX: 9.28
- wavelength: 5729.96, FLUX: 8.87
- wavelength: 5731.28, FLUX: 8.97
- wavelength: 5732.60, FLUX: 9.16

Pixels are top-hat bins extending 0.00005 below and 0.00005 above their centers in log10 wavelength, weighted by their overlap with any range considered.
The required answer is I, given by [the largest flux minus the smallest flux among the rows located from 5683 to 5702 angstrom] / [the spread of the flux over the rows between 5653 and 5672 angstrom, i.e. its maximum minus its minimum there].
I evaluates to 0.9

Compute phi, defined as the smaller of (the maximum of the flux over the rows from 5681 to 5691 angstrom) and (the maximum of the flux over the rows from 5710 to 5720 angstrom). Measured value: 9.200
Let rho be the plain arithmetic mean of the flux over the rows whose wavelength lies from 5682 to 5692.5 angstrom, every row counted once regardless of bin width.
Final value 8.59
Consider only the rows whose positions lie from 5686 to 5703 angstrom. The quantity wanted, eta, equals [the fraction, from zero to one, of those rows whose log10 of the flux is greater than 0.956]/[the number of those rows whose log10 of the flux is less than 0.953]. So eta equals 0.034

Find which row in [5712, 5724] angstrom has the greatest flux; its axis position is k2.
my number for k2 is 5722.05 angstrom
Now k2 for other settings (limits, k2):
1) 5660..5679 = 5665.68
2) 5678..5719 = 5716.78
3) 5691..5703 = 5693.14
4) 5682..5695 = 5693.14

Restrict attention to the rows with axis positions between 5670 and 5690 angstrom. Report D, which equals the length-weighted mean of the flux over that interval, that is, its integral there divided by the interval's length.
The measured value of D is 8.70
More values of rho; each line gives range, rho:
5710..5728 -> 8.99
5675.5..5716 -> 8.76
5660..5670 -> 8.54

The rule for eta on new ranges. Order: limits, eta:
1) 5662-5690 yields 0.032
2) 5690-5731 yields 0.019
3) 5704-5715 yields 0.000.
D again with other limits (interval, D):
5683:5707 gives 8.74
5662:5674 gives 8.60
